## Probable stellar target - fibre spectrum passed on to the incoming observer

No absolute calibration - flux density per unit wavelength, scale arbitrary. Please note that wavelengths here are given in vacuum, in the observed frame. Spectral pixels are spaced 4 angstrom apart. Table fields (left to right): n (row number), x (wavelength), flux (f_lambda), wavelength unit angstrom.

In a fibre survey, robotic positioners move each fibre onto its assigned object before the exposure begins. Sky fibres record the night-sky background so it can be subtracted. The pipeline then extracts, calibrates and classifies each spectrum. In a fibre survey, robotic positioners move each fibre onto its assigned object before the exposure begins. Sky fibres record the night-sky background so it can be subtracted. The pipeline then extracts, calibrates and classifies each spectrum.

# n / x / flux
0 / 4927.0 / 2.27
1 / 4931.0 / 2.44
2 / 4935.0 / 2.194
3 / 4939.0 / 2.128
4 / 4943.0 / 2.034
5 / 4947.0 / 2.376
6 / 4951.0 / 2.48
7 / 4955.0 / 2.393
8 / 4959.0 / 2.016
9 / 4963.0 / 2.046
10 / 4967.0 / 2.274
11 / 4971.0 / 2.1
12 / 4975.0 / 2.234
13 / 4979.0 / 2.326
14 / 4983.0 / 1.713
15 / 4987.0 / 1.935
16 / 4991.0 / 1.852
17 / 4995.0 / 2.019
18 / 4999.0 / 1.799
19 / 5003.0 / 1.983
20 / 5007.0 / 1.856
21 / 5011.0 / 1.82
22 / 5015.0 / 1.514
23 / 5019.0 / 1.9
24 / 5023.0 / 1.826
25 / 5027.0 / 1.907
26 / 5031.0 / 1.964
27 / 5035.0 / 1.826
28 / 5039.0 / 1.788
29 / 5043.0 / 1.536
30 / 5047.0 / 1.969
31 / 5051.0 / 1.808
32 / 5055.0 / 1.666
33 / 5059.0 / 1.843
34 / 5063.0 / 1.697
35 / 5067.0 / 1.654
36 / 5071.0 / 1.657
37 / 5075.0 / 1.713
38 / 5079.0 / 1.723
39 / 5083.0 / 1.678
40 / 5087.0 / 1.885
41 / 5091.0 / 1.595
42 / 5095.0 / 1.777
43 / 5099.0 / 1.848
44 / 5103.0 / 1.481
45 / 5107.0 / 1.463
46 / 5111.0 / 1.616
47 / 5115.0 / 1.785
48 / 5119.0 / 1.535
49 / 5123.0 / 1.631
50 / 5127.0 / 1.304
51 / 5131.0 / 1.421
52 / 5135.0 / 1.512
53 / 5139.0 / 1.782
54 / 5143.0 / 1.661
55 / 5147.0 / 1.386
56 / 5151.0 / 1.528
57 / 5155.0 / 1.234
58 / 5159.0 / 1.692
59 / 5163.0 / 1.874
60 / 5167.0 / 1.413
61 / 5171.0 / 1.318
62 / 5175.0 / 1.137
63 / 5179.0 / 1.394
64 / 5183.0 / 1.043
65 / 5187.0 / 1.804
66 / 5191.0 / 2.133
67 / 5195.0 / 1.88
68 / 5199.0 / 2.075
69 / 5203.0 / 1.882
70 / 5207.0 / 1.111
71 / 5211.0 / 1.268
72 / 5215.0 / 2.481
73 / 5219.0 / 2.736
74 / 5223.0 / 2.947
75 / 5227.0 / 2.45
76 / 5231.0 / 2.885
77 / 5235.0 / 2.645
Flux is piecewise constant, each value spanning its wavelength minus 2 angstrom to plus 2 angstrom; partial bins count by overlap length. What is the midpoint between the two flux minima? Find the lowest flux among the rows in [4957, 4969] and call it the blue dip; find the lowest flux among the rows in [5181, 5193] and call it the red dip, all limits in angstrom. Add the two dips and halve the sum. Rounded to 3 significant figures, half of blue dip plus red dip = 1.53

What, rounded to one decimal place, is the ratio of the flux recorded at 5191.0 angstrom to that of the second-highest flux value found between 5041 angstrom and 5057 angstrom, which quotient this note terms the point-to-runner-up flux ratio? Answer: 1.2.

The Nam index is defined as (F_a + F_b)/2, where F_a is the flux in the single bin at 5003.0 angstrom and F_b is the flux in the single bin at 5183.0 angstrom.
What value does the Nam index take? 1.51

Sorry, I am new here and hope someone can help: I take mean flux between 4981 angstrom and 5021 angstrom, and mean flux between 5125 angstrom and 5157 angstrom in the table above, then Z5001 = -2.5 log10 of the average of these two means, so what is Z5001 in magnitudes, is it -0.549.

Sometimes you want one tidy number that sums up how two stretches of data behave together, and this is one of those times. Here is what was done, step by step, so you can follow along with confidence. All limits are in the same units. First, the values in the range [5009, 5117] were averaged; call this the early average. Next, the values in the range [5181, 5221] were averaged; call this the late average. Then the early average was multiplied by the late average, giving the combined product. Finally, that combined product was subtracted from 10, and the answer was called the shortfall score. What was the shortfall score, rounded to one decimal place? 6.8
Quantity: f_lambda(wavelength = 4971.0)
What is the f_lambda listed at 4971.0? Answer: 2.1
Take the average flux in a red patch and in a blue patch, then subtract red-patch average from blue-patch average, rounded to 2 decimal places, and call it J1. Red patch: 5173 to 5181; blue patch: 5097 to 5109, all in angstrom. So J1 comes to 0.33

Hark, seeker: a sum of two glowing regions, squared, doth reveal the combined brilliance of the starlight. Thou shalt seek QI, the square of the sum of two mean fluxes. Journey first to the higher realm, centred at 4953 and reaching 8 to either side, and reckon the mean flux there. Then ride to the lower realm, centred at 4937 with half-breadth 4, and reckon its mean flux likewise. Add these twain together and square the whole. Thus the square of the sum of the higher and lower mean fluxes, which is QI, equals 20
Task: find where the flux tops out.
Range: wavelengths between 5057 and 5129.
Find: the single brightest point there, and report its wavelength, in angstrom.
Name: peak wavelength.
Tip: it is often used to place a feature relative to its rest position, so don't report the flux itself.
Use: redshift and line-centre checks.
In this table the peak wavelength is 5087.0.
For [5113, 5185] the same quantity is 5163.0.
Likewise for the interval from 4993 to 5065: 4995.0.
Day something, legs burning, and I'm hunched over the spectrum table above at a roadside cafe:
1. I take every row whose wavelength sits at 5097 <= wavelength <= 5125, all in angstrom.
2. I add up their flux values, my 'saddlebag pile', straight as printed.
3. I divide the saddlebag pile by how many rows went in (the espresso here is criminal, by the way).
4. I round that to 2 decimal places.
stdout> 1.62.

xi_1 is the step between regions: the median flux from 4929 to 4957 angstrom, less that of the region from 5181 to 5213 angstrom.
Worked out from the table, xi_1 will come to 0.53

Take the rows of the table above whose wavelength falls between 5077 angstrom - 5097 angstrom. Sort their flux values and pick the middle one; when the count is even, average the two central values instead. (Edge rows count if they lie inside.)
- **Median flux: 1.72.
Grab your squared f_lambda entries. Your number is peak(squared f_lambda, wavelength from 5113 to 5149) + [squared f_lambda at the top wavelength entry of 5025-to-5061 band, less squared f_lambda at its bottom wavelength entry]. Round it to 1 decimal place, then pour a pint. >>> 2.9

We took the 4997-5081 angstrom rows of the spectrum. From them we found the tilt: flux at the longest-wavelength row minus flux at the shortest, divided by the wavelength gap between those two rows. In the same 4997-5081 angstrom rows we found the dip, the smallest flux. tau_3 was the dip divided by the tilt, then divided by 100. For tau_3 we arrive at -16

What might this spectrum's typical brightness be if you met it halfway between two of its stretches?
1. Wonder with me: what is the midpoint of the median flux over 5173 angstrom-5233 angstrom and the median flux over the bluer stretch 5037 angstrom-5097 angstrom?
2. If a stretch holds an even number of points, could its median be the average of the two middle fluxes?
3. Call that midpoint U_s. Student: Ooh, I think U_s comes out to 1.80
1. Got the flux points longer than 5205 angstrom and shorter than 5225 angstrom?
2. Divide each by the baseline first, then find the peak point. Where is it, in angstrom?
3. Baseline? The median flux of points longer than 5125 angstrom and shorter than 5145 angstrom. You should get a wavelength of 5223.0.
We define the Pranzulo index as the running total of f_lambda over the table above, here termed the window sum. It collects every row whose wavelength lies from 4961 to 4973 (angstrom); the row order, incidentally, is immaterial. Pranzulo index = 6.4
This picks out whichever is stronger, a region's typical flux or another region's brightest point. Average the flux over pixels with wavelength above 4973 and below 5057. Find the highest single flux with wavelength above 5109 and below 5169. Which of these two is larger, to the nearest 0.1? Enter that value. 1.9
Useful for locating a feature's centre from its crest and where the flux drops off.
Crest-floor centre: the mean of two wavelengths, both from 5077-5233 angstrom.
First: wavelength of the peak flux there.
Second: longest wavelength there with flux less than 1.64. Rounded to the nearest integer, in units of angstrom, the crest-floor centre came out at 5217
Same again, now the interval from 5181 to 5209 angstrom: 5199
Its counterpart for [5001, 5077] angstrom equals 5023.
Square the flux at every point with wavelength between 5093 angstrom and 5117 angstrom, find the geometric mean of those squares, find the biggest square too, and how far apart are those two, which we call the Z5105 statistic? 0.68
